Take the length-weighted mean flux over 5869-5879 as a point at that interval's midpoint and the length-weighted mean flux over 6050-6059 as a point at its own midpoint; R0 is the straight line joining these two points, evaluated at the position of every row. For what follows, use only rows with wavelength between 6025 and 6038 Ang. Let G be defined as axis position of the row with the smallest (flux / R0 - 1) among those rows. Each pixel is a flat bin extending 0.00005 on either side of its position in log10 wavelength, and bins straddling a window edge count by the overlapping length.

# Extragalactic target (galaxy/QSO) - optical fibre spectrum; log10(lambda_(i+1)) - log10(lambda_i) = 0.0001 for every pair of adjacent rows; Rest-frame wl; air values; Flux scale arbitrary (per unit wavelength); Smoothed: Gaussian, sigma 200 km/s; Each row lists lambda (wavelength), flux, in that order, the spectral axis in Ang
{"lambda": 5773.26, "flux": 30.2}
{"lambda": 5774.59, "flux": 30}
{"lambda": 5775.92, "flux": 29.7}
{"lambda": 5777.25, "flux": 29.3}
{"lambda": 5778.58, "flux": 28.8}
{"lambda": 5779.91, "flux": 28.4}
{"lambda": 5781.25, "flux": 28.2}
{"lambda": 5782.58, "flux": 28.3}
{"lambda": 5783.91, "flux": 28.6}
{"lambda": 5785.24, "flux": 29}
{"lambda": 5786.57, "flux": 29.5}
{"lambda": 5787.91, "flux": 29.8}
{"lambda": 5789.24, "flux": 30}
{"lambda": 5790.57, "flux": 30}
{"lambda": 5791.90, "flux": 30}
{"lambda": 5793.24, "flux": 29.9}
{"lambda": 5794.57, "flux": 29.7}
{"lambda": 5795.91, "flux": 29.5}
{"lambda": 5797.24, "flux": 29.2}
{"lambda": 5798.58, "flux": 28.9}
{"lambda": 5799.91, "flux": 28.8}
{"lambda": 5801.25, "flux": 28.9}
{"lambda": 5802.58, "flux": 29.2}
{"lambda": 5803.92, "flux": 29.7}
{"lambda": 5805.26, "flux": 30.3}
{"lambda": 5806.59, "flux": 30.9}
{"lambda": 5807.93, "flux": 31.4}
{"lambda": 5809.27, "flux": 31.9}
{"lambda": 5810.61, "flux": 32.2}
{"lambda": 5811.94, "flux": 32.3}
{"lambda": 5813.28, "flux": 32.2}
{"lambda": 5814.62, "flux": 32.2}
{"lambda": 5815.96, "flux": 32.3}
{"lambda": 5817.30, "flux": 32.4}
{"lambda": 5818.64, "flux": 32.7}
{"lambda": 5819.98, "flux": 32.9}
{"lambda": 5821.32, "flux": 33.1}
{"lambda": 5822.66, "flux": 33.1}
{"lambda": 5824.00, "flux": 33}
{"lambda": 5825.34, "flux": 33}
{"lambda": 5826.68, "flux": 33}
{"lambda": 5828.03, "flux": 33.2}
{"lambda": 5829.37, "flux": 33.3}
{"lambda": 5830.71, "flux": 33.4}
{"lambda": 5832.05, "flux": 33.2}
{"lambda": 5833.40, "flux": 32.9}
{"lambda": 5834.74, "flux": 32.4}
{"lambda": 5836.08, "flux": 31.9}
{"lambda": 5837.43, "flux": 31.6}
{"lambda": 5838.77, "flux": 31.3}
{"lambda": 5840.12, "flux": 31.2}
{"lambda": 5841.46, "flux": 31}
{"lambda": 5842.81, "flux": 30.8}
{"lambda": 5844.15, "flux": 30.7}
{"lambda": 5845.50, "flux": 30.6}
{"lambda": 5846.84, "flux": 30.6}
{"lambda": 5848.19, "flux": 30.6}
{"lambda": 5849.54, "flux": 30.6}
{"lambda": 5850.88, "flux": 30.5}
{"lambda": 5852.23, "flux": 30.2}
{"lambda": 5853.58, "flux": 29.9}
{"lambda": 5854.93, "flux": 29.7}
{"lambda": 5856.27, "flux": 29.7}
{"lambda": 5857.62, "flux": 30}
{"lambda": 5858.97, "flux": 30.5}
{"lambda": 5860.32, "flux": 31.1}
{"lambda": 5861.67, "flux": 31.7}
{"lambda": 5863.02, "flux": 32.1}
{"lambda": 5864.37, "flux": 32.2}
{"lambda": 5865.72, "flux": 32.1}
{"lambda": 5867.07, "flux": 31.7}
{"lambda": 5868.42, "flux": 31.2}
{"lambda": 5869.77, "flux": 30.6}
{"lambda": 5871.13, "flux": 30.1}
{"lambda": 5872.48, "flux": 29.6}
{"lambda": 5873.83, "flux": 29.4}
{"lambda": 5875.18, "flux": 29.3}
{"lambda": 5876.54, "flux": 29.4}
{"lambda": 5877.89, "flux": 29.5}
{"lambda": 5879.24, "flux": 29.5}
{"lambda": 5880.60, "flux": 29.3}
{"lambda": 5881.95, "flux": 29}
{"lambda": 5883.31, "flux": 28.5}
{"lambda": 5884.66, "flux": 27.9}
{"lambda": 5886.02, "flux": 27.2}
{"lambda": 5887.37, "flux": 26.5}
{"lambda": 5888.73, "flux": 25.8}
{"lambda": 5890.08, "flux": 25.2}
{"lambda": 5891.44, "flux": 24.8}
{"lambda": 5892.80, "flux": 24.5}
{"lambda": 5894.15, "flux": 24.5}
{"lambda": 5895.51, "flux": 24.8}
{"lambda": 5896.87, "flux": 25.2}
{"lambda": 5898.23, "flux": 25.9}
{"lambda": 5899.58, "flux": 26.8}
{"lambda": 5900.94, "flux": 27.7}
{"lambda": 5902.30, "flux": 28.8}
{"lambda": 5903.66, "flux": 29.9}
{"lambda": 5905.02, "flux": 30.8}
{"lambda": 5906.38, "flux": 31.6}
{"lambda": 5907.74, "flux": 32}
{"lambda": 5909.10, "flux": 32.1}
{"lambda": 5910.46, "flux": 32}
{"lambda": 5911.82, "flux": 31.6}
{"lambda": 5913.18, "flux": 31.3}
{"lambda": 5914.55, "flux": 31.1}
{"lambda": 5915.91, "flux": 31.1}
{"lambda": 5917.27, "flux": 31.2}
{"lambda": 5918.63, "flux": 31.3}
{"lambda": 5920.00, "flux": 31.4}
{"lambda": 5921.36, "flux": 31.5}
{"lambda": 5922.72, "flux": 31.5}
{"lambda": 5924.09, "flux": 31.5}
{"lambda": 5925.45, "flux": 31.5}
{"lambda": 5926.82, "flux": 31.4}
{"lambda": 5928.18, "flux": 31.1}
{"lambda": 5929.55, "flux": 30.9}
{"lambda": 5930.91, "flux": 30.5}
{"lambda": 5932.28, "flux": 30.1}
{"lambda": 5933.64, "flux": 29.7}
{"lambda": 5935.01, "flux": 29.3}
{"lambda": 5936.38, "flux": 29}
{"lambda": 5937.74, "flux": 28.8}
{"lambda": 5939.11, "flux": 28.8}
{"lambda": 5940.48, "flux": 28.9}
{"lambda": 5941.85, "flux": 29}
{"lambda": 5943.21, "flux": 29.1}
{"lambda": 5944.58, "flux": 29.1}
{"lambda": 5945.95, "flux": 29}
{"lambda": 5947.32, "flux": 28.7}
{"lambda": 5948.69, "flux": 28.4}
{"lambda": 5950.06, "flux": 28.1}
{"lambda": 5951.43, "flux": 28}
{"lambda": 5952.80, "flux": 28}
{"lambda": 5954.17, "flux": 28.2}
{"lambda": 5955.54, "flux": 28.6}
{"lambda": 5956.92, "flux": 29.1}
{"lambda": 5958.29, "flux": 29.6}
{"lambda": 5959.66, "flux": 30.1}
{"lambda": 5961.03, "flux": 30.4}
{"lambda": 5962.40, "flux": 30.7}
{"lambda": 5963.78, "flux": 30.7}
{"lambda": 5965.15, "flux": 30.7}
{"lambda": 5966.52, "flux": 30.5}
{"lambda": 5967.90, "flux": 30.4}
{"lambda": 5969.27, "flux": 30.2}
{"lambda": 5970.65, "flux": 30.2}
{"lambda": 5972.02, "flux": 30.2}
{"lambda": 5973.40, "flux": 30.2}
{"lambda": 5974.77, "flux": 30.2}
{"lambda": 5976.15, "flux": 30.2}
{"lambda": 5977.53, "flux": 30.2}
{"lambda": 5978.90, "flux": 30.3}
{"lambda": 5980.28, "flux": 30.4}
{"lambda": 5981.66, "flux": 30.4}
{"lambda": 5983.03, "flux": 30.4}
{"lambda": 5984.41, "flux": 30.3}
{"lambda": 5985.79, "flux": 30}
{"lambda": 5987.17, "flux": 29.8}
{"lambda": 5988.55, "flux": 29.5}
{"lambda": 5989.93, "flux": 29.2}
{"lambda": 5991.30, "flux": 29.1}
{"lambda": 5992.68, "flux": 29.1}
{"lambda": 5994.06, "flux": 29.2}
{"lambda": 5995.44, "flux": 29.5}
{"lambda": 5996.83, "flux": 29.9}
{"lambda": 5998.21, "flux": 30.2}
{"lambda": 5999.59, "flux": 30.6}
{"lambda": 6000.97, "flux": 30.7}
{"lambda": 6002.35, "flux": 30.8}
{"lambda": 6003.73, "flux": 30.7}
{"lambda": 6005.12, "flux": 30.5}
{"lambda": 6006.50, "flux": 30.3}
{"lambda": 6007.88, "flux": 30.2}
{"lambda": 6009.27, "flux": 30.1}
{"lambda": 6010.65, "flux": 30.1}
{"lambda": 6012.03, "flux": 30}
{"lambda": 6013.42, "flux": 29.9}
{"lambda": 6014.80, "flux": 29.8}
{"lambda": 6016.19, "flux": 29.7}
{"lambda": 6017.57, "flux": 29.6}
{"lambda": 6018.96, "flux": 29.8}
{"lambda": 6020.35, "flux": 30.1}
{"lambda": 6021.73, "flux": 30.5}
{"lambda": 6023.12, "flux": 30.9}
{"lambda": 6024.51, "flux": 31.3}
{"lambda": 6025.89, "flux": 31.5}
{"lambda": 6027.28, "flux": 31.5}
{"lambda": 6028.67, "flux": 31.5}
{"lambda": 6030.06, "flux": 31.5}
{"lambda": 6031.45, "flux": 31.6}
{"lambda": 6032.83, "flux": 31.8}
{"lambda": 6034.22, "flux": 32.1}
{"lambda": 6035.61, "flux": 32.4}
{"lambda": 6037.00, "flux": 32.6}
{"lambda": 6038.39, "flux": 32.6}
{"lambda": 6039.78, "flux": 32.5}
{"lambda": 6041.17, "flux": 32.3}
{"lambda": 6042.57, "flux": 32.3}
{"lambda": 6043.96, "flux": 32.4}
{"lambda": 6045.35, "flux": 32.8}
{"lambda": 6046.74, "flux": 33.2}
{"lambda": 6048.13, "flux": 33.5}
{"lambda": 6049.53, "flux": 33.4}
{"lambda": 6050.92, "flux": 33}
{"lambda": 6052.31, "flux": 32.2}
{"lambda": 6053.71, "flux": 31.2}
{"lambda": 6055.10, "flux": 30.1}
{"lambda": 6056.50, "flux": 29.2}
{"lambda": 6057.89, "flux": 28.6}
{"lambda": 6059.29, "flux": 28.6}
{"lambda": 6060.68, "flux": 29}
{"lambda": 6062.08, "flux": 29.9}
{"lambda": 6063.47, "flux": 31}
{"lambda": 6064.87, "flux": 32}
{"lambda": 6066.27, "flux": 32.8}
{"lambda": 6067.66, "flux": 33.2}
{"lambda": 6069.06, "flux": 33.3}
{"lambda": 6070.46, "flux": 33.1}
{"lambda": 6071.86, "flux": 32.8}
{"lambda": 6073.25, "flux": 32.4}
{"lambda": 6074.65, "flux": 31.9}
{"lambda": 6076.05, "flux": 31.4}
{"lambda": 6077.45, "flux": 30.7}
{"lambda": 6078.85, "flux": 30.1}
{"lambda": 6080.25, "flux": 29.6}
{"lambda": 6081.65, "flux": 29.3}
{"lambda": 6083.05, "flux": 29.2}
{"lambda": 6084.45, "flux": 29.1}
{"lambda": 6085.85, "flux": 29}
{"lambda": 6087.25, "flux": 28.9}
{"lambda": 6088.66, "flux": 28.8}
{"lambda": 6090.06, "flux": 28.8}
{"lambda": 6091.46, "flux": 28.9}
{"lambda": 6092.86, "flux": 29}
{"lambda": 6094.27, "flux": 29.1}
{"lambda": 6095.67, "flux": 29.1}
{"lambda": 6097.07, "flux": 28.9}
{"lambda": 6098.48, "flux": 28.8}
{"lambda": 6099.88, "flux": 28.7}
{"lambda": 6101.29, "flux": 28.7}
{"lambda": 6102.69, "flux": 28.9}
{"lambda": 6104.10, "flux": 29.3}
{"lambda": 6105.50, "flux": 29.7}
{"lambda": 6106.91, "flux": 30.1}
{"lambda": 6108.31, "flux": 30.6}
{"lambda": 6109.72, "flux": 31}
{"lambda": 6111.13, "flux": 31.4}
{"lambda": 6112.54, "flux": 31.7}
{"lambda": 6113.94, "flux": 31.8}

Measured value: 6030.06 Ang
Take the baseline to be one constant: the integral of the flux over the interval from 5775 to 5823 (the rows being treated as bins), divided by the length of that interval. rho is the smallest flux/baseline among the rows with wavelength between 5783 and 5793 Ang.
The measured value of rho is 0.94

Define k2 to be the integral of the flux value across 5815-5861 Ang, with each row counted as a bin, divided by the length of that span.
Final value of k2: 31.7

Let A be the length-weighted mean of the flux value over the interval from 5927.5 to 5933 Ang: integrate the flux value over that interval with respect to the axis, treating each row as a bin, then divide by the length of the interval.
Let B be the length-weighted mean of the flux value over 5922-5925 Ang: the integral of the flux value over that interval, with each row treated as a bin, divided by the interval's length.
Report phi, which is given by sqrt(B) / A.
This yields 0.183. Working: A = 30.7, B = 31.5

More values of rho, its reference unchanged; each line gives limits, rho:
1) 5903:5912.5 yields 0.99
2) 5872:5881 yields 0.97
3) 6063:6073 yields 1.02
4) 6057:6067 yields 0.94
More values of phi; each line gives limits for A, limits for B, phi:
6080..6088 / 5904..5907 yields 0.191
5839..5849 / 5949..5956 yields 0.172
